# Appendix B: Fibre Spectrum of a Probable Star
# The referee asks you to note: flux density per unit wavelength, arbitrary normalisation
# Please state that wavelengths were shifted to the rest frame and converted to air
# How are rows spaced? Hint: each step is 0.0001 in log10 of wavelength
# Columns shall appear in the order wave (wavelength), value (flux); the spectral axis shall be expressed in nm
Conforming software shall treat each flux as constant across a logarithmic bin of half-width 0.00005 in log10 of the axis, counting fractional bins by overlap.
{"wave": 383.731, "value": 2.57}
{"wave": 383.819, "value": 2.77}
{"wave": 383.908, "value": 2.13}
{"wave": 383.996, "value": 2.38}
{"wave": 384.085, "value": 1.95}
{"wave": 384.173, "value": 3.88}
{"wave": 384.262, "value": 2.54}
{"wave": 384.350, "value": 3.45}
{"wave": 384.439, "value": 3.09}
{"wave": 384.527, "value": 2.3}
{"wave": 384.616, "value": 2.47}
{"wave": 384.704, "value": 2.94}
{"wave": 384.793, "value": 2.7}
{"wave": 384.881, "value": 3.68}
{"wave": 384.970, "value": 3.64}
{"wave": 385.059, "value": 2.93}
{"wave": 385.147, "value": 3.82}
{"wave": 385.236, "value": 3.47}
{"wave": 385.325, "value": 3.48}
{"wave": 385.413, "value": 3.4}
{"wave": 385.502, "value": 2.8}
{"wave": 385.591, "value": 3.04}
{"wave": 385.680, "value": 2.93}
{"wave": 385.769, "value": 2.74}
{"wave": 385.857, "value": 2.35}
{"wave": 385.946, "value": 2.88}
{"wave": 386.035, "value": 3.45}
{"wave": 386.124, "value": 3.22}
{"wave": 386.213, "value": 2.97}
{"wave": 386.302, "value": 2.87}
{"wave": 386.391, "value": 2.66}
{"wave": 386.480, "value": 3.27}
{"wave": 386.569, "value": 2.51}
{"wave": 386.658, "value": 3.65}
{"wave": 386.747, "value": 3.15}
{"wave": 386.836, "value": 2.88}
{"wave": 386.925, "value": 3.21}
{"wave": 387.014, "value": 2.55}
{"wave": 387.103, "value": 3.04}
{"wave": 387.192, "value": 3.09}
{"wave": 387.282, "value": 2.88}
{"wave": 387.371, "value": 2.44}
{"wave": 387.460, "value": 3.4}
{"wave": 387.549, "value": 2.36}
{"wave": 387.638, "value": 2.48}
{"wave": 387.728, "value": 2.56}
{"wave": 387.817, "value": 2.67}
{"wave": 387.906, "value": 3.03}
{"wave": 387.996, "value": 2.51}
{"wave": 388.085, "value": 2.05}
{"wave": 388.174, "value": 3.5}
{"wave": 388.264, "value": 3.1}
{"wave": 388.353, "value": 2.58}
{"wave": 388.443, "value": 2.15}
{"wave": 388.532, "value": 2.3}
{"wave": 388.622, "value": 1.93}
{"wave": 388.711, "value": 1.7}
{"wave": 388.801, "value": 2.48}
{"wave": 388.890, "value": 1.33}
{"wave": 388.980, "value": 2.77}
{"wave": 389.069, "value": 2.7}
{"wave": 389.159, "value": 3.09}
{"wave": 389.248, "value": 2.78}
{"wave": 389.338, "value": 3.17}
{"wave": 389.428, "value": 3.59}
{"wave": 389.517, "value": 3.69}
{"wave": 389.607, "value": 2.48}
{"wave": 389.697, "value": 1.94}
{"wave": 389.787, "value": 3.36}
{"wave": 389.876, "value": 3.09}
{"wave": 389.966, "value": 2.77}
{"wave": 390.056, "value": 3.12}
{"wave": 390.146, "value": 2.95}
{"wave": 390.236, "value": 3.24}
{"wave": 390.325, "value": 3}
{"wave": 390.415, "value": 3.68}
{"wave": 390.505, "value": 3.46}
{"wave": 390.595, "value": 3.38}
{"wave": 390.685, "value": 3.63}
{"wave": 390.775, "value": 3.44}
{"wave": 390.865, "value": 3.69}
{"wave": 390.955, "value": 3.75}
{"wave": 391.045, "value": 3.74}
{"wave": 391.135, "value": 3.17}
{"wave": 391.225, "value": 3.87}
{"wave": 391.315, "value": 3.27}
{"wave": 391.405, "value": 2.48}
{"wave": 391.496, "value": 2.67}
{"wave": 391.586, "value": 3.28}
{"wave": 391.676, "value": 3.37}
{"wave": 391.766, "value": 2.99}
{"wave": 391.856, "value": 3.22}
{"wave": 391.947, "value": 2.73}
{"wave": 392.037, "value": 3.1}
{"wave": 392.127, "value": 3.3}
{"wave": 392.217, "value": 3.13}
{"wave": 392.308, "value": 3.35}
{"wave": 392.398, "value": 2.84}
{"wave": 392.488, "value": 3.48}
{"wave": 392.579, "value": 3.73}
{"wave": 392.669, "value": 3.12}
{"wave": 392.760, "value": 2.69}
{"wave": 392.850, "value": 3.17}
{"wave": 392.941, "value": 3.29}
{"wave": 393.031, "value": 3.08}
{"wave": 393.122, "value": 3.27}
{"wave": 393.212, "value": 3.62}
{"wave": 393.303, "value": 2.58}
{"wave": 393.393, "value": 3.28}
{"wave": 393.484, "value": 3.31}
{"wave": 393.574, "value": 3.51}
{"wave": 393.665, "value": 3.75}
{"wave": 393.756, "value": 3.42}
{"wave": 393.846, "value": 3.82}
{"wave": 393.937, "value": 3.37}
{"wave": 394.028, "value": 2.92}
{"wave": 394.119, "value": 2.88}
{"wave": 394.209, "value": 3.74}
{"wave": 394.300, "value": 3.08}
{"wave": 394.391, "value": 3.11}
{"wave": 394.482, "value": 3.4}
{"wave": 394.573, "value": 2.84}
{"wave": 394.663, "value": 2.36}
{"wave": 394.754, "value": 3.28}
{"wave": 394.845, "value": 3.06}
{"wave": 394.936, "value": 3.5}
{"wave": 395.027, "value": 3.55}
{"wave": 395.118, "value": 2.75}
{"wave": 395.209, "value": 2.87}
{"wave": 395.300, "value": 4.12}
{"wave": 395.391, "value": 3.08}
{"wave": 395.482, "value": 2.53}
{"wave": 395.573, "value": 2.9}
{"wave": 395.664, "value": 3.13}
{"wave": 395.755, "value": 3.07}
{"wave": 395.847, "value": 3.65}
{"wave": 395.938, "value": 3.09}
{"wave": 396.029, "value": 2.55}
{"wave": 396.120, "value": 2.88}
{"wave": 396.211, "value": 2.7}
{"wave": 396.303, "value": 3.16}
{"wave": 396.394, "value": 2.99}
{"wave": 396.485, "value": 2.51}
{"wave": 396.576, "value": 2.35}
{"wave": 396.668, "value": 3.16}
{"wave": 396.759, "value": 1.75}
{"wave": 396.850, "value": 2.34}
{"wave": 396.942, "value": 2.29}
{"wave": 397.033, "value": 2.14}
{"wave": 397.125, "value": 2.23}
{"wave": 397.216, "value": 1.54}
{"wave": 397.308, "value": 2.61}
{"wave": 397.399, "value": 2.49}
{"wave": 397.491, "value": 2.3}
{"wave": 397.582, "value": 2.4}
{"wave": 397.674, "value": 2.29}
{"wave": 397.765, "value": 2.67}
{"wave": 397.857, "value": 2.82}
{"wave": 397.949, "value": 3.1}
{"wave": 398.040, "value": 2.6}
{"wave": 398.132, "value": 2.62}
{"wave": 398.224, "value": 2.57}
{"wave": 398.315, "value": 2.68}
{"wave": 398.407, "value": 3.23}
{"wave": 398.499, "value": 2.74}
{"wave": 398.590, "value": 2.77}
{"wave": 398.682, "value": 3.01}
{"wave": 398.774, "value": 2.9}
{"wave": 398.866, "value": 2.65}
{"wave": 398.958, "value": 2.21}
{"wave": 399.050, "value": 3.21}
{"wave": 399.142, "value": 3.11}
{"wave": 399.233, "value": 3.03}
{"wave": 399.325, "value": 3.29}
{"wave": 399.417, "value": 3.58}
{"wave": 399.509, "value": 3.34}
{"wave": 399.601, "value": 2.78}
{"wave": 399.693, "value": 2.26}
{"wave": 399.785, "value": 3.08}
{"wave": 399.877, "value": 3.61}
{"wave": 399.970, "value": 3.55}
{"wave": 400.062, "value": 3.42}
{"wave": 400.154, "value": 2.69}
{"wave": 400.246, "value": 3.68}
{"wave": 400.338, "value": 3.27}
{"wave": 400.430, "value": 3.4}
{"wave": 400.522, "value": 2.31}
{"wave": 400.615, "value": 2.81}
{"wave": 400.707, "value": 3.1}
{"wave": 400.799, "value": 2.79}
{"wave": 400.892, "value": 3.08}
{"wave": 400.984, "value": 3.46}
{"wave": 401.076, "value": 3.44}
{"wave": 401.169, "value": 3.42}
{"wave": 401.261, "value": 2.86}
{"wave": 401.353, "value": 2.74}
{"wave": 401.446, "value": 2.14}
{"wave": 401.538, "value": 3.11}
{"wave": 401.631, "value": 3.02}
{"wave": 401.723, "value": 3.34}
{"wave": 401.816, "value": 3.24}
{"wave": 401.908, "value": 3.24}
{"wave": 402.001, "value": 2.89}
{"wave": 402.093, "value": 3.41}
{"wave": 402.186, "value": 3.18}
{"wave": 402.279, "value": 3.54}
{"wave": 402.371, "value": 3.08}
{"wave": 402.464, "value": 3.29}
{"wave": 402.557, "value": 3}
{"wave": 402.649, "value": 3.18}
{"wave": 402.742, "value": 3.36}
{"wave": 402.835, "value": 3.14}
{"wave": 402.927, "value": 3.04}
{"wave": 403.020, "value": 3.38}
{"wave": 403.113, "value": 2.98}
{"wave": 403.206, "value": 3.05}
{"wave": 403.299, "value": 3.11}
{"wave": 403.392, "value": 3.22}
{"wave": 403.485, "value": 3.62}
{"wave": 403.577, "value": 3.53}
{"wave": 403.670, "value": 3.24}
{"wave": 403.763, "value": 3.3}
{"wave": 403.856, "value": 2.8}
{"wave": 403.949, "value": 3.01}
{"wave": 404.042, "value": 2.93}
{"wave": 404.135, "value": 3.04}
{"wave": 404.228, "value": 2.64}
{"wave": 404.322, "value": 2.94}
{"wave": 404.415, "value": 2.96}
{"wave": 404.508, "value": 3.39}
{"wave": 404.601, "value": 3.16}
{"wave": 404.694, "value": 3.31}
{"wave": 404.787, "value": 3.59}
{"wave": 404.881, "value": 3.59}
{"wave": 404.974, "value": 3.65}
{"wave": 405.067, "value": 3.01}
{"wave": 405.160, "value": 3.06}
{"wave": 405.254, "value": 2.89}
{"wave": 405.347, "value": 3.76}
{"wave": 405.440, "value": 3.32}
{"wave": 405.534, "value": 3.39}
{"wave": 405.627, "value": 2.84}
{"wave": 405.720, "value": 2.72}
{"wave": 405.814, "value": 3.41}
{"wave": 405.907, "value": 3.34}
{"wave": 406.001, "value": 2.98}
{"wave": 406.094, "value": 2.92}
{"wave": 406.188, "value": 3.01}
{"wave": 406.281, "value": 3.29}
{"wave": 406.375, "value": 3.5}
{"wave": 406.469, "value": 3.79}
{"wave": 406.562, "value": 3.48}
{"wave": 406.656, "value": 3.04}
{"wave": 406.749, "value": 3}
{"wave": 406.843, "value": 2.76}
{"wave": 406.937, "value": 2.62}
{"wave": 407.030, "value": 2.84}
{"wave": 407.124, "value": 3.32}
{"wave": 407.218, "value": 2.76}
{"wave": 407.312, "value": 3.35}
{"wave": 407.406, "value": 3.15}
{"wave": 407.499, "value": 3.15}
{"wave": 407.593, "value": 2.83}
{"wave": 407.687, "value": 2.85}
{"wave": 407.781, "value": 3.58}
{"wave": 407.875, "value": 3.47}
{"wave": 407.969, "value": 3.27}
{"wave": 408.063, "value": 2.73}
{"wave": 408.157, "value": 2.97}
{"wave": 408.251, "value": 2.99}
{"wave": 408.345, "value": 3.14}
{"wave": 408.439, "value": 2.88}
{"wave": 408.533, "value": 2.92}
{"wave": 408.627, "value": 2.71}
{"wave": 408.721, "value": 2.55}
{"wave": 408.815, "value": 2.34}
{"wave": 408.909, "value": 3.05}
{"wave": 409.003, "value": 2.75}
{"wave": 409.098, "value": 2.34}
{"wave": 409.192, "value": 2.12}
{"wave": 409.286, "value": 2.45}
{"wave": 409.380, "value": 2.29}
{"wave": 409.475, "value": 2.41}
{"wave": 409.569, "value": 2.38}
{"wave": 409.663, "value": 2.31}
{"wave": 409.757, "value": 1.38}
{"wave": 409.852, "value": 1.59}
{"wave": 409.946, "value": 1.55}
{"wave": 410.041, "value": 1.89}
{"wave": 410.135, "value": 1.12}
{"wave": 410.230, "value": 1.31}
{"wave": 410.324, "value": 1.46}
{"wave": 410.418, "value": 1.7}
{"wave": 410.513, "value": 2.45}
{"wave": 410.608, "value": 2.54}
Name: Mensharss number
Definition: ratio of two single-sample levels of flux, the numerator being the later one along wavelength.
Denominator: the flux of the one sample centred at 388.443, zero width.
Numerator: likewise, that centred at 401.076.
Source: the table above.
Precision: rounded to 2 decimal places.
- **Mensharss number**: 1.60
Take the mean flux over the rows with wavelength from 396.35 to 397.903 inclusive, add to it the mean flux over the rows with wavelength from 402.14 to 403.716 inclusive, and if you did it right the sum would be 5.6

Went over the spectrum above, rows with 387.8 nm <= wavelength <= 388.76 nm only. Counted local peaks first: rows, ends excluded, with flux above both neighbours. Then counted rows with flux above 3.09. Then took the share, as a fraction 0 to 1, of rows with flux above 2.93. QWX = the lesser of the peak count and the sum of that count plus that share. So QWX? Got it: 2.3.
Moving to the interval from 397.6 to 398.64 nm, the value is 2.2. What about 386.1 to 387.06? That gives 3.0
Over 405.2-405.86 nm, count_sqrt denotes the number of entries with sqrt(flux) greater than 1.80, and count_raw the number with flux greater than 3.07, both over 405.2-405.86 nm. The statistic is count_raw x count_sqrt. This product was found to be 16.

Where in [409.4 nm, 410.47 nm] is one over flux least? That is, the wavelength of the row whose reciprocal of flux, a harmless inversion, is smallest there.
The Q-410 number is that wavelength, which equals 409.475 nm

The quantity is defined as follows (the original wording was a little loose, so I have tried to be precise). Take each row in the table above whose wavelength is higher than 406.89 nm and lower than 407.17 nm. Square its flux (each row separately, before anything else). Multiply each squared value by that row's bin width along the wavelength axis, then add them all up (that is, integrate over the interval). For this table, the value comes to 2.4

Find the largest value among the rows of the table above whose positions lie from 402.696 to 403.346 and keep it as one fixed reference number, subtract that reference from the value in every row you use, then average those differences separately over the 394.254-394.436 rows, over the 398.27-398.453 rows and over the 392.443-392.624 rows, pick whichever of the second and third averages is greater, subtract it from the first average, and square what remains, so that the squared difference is 0.3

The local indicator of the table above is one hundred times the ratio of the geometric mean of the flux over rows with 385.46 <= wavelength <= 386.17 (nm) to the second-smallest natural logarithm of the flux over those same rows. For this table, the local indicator 289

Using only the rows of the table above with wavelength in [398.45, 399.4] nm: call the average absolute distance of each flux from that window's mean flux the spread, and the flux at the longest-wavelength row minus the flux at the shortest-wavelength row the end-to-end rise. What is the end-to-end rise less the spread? 0.3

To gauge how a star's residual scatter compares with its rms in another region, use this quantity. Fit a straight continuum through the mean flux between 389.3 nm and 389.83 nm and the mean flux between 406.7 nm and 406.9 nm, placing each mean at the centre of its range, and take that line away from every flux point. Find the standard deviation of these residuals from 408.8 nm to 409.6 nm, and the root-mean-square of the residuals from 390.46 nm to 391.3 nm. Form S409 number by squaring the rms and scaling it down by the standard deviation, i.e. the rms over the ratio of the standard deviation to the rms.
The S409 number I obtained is 1.3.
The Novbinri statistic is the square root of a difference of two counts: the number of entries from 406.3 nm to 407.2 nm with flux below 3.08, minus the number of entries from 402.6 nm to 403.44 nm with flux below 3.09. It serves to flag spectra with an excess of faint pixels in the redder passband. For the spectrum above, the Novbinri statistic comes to 1.4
